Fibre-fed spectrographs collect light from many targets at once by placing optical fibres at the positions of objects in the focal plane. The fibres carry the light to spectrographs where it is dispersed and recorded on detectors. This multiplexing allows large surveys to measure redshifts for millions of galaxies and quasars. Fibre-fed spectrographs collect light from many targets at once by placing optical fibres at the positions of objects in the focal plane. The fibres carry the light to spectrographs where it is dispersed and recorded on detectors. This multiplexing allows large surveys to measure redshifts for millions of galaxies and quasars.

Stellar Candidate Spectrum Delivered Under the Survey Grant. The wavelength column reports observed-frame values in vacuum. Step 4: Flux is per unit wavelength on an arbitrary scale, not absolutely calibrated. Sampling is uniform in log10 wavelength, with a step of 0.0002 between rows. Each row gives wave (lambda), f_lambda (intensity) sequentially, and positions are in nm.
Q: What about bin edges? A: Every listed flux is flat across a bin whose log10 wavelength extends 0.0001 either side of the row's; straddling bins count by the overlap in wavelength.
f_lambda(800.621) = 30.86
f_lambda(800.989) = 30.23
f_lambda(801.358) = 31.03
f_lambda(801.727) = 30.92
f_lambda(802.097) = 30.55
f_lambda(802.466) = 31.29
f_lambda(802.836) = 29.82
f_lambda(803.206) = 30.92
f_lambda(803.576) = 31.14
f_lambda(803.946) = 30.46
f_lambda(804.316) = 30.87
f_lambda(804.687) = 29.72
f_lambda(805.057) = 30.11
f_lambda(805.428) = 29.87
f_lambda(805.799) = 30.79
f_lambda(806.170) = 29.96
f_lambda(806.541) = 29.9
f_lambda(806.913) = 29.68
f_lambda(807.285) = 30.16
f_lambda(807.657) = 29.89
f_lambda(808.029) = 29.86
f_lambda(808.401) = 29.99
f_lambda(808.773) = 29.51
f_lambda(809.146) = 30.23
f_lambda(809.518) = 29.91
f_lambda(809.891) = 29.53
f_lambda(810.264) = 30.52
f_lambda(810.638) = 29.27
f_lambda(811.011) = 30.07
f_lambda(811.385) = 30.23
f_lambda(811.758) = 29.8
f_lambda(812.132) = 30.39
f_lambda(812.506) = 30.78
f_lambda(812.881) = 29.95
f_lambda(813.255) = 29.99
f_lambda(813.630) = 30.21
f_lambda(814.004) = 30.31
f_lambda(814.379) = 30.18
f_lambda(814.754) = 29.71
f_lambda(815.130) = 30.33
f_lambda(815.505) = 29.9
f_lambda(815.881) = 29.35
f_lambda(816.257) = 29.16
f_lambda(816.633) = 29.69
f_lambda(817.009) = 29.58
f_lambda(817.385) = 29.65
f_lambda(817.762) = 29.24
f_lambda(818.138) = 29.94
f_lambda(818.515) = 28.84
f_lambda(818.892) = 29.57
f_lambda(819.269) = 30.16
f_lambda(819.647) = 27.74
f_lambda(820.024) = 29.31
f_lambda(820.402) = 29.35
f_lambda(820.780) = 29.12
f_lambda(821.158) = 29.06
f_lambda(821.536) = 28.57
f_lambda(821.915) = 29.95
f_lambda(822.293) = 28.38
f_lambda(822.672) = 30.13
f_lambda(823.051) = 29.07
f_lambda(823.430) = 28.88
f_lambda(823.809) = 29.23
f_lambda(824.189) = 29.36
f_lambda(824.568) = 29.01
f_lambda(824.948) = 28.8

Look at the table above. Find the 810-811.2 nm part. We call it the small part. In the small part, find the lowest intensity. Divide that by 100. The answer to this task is 0.293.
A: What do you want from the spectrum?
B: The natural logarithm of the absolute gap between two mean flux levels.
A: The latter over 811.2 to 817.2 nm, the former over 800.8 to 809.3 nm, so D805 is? -1.1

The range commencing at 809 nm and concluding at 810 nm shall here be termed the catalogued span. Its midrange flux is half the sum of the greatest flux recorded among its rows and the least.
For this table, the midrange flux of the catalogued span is 29.9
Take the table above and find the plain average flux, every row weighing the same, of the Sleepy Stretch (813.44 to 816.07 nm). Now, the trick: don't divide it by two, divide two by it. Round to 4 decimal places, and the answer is 0.0667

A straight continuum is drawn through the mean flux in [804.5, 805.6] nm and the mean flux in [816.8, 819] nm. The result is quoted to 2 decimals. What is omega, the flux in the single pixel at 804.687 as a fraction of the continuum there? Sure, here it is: 0.99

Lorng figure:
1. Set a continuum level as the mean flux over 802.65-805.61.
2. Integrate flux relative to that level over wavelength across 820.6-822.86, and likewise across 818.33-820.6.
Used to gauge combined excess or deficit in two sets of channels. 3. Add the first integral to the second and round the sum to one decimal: -5.4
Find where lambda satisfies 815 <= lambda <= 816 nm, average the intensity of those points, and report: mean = 29.9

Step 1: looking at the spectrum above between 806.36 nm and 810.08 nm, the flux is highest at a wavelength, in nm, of 809.146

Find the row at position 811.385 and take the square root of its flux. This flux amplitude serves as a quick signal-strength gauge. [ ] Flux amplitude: 5.50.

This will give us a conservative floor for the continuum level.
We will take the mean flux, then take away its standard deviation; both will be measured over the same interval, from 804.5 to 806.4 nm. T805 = 29.7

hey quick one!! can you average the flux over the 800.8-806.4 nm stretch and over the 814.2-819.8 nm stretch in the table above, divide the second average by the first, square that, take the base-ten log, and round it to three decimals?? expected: -0.028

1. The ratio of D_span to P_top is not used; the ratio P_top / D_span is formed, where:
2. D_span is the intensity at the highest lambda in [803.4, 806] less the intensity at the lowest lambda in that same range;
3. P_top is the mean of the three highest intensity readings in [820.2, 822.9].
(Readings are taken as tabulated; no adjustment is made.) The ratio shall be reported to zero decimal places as -85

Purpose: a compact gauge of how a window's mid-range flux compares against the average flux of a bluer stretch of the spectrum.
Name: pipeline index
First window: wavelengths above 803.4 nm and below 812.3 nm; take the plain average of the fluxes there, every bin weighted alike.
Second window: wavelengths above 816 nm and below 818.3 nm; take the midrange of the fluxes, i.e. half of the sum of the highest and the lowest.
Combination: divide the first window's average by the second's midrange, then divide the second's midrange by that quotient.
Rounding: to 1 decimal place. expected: 29.0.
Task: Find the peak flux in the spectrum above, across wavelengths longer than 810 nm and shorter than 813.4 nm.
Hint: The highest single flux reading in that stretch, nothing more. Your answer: 30.78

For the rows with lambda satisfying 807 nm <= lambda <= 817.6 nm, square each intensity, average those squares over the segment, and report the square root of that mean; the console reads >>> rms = 29.9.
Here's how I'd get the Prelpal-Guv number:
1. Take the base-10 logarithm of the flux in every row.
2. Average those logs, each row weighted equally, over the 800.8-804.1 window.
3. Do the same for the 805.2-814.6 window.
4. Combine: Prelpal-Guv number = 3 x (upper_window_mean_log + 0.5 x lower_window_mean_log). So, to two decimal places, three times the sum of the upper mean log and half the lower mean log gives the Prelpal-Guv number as 6.66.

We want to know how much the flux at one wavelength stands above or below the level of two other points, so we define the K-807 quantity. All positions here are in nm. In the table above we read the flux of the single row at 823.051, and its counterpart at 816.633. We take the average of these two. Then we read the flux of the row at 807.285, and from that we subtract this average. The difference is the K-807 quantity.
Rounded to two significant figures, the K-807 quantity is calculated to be 0.78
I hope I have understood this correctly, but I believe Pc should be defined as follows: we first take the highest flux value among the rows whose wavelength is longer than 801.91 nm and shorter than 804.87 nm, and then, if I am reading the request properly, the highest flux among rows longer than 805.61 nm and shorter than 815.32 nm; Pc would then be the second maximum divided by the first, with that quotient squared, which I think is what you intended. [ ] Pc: 0.968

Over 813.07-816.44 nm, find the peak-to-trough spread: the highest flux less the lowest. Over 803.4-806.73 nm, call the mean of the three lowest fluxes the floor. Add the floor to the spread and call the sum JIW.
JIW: 31.0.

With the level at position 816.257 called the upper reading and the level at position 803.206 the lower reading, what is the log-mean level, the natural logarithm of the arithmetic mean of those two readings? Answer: 3.40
